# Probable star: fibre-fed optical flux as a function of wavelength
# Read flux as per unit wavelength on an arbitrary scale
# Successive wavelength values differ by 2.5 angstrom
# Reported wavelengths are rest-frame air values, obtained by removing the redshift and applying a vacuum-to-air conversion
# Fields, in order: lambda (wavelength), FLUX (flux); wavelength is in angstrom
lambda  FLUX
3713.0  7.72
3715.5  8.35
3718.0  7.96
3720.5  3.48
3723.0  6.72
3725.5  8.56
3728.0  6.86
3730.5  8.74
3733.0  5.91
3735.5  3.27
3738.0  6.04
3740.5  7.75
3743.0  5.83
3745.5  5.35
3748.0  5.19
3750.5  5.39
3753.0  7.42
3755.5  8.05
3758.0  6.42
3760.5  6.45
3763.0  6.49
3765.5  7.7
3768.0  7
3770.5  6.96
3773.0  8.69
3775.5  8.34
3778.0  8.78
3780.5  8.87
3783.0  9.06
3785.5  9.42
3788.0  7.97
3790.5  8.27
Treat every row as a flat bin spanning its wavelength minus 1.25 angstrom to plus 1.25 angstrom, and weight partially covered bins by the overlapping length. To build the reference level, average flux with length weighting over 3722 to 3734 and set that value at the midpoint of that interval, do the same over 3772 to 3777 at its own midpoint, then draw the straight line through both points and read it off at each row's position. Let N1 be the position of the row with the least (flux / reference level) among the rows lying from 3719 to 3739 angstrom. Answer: 3735.5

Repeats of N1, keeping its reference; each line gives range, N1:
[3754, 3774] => 3763.0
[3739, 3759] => 3748.0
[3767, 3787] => 3770.5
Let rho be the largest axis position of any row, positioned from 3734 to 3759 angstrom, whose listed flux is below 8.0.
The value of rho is 3758.0 angstrom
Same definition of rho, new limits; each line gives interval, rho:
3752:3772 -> 3770.5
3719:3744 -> 3743.0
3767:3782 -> 3770.5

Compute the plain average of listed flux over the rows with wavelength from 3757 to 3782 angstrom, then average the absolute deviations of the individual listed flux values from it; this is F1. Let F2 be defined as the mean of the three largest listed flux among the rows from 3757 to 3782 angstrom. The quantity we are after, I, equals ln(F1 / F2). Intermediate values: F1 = 0.9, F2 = 8.78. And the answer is -2.3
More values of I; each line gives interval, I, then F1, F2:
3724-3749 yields -1.9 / 1.3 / 8.35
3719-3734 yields -1.8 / 1.3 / 8.05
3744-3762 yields -2.1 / 0.9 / 7.31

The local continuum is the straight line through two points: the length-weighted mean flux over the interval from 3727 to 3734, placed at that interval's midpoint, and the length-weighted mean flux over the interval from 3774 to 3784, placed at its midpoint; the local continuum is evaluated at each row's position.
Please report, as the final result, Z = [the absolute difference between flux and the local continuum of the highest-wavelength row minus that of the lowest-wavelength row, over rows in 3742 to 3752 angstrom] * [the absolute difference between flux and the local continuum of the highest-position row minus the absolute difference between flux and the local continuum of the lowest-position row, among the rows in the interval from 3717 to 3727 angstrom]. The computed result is 0.2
